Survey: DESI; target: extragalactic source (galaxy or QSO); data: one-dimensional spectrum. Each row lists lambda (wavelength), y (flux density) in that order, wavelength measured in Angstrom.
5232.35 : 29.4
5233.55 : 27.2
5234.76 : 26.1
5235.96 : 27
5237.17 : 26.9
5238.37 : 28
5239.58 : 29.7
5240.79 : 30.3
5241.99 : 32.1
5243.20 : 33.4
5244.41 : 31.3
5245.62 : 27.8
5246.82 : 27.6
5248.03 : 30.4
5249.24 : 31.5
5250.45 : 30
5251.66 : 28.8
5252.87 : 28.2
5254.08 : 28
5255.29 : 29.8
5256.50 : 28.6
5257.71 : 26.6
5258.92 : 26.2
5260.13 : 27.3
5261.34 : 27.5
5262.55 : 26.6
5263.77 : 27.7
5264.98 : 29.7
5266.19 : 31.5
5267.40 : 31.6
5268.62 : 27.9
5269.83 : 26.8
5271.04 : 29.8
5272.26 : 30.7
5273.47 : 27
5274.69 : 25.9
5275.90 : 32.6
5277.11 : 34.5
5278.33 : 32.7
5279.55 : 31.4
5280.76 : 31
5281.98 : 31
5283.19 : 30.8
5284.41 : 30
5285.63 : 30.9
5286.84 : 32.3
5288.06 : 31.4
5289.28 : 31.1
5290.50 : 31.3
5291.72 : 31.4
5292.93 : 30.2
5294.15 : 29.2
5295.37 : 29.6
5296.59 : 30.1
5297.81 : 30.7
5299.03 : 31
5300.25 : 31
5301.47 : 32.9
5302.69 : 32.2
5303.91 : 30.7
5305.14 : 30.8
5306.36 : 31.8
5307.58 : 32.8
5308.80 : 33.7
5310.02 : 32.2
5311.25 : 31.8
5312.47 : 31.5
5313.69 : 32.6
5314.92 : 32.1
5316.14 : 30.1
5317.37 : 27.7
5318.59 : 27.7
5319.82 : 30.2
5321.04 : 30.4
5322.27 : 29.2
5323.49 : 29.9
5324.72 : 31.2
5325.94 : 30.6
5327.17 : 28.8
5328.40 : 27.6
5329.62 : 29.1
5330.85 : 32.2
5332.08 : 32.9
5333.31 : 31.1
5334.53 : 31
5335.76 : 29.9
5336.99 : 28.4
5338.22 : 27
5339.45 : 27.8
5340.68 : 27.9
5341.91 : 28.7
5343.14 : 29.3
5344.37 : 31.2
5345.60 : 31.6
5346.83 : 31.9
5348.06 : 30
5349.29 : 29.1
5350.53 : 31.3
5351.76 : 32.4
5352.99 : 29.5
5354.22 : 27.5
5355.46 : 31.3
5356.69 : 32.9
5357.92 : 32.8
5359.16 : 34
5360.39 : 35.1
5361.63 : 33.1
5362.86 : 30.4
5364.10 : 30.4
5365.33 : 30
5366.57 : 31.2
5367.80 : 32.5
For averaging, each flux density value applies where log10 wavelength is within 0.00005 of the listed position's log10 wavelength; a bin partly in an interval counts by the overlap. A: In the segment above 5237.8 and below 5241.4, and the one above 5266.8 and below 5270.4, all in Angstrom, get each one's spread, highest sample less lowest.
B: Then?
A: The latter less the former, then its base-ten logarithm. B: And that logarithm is 0.40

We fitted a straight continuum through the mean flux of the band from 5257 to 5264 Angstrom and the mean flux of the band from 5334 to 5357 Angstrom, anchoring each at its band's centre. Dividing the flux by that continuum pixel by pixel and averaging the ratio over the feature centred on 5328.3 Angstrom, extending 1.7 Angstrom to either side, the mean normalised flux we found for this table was 0.97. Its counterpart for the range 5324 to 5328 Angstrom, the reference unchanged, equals 1.03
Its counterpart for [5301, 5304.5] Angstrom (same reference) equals 1.12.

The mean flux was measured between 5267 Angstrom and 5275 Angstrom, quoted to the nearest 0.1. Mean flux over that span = 28.5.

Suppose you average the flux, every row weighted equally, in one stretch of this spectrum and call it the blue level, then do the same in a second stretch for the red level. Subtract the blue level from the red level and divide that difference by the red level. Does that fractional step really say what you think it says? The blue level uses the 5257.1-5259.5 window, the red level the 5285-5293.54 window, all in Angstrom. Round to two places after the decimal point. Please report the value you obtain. 0.15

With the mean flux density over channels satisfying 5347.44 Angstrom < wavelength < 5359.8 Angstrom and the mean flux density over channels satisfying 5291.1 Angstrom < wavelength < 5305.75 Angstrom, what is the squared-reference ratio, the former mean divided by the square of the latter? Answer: 0.0327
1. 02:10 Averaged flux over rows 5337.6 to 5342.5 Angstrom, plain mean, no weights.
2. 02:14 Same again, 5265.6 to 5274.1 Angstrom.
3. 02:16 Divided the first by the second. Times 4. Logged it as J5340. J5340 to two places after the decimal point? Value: 3.80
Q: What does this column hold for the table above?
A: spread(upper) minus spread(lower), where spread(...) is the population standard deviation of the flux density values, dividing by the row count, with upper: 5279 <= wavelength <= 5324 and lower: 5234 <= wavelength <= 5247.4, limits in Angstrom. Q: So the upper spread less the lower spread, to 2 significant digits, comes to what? -1.0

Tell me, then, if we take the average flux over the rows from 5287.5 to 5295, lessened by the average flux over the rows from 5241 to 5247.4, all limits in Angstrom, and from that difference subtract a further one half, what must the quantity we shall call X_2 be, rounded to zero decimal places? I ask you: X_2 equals 0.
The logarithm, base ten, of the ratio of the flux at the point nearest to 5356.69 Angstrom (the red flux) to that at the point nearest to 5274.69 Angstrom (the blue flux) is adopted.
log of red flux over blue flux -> 0.104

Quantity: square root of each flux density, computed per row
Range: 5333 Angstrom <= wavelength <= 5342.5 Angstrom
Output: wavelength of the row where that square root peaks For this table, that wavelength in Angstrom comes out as 5333.31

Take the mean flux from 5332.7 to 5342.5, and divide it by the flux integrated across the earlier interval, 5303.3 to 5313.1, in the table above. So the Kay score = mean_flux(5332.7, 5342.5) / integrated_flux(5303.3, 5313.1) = 0.093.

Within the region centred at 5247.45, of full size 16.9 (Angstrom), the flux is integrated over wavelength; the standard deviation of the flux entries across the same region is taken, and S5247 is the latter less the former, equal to -504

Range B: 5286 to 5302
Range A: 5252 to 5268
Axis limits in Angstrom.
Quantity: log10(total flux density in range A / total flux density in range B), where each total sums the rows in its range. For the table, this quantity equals -0.037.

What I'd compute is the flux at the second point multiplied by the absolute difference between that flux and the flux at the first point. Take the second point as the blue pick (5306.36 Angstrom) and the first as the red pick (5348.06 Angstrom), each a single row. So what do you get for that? 57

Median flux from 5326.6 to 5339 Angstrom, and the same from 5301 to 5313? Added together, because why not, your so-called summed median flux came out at 61.5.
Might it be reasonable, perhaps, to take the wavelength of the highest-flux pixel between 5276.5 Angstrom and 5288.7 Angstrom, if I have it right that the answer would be 5277.11 Angstrom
